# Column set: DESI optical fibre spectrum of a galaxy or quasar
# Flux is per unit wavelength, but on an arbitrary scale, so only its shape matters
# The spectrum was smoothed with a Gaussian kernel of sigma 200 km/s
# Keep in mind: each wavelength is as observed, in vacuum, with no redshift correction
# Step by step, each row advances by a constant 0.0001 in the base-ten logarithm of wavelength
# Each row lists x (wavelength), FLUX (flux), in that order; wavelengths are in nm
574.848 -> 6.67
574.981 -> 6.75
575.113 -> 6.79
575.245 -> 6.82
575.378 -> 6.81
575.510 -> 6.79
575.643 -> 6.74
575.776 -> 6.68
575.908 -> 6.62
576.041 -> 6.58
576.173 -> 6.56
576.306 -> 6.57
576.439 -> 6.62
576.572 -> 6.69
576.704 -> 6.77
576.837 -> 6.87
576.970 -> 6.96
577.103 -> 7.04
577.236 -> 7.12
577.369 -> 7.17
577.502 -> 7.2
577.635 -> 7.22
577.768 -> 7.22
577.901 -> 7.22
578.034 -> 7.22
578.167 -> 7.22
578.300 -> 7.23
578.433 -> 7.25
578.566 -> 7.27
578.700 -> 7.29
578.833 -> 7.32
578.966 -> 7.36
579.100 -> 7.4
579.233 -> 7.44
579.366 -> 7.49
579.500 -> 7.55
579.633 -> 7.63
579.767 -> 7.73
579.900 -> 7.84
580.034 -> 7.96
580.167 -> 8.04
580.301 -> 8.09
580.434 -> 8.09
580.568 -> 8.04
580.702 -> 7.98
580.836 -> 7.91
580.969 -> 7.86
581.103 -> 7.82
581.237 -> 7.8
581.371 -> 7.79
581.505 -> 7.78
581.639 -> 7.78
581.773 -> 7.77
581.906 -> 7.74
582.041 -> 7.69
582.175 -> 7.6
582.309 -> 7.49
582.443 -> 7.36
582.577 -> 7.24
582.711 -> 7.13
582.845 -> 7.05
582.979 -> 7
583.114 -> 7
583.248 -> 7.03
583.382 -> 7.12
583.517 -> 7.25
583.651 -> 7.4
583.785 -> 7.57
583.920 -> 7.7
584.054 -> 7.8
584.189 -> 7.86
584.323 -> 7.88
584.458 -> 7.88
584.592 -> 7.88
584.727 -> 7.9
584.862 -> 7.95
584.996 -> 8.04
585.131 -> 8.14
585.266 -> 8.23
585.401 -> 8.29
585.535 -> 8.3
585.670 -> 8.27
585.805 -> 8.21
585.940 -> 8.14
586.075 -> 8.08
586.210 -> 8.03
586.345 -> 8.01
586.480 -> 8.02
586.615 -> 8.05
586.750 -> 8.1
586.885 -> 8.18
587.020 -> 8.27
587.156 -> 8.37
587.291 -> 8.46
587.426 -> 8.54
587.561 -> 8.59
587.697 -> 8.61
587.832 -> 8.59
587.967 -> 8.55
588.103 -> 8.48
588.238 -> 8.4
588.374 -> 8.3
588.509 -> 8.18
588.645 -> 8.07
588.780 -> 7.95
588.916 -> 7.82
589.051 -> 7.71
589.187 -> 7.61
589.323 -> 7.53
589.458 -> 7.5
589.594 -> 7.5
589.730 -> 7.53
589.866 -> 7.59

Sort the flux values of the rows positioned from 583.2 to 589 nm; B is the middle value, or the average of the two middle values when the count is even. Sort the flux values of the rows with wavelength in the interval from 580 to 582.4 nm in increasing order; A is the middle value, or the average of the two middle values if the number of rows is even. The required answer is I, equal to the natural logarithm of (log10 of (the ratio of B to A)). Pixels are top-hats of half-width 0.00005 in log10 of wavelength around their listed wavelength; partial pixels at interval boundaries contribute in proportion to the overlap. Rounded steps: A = 7.81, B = 8.1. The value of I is -4.22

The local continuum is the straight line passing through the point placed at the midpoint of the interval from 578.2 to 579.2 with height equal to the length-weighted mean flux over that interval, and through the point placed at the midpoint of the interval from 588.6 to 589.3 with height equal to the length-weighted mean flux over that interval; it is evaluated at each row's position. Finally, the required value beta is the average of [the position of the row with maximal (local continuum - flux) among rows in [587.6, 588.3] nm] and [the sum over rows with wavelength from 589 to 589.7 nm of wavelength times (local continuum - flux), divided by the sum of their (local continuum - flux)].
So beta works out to 588.81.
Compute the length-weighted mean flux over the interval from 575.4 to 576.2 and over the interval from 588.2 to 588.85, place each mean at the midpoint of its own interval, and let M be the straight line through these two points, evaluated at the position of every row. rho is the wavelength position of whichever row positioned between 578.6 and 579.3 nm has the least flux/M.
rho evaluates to 578.700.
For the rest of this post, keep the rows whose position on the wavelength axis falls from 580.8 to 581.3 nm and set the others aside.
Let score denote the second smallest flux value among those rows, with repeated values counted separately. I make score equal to 7.82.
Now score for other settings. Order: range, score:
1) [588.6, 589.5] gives 7.53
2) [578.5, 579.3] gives 7.29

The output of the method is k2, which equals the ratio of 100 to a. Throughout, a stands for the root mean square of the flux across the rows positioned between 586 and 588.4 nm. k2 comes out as 12.0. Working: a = 8.32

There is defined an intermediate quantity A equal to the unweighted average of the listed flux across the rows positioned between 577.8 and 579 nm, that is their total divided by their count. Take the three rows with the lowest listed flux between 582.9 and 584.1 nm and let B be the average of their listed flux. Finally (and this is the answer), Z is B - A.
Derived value -0.25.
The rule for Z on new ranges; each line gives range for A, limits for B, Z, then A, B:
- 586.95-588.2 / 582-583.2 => -1.48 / 8.5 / 7.02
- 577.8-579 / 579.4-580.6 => 0.37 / 7.3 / 7.64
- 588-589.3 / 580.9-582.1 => -0.32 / 8.1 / 7.73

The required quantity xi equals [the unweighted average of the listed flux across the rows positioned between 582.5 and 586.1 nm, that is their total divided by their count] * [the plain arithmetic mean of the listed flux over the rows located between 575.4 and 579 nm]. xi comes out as 54.0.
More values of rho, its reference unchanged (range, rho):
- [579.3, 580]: 579.366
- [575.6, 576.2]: 576.173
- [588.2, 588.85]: 588.780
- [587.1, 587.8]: 587.156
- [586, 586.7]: 586.480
